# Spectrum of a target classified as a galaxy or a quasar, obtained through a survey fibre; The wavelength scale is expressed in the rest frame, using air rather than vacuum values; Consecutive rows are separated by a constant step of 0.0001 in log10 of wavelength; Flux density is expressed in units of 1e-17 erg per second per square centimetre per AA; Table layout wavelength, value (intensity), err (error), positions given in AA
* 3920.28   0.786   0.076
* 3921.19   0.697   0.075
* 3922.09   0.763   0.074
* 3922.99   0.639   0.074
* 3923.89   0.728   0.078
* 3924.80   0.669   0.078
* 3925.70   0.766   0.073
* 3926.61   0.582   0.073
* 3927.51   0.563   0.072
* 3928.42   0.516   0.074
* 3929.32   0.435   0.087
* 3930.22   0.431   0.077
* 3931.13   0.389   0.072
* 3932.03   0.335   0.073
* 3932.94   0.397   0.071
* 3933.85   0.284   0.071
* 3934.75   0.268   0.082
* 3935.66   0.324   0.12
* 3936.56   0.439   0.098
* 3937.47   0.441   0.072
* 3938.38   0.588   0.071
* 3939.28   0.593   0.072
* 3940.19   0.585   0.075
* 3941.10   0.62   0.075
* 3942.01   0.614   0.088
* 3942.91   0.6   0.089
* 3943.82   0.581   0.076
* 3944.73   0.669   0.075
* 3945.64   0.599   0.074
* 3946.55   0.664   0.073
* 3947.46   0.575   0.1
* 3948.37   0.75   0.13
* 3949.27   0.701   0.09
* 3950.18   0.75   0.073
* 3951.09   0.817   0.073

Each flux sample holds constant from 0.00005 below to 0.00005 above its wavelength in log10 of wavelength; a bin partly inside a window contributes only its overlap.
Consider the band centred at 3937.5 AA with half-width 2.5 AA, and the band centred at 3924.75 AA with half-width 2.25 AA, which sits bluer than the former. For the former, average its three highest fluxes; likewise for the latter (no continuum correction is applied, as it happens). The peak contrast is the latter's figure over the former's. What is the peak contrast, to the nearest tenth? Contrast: 1.3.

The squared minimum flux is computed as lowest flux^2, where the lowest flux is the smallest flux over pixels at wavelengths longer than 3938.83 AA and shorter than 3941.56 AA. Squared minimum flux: 0.34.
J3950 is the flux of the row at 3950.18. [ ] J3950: 0.75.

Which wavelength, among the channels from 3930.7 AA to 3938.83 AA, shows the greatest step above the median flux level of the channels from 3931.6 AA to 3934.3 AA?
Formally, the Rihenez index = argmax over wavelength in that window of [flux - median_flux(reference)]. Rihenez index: 3938.38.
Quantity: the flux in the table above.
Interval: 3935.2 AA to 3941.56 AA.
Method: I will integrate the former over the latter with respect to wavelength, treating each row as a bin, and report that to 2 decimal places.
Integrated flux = 3.26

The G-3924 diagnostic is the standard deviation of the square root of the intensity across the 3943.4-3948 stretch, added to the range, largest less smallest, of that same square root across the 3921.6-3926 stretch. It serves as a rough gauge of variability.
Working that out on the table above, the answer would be 0.10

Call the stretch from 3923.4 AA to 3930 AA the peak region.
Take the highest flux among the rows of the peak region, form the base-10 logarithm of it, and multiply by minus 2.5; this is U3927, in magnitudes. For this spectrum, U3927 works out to 0.29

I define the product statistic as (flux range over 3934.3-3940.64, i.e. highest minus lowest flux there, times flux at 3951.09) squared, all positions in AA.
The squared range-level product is 0.0705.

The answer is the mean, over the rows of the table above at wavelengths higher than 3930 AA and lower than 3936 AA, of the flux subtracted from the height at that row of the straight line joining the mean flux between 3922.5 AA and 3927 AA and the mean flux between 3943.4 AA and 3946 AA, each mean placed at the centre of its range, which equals 0.31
